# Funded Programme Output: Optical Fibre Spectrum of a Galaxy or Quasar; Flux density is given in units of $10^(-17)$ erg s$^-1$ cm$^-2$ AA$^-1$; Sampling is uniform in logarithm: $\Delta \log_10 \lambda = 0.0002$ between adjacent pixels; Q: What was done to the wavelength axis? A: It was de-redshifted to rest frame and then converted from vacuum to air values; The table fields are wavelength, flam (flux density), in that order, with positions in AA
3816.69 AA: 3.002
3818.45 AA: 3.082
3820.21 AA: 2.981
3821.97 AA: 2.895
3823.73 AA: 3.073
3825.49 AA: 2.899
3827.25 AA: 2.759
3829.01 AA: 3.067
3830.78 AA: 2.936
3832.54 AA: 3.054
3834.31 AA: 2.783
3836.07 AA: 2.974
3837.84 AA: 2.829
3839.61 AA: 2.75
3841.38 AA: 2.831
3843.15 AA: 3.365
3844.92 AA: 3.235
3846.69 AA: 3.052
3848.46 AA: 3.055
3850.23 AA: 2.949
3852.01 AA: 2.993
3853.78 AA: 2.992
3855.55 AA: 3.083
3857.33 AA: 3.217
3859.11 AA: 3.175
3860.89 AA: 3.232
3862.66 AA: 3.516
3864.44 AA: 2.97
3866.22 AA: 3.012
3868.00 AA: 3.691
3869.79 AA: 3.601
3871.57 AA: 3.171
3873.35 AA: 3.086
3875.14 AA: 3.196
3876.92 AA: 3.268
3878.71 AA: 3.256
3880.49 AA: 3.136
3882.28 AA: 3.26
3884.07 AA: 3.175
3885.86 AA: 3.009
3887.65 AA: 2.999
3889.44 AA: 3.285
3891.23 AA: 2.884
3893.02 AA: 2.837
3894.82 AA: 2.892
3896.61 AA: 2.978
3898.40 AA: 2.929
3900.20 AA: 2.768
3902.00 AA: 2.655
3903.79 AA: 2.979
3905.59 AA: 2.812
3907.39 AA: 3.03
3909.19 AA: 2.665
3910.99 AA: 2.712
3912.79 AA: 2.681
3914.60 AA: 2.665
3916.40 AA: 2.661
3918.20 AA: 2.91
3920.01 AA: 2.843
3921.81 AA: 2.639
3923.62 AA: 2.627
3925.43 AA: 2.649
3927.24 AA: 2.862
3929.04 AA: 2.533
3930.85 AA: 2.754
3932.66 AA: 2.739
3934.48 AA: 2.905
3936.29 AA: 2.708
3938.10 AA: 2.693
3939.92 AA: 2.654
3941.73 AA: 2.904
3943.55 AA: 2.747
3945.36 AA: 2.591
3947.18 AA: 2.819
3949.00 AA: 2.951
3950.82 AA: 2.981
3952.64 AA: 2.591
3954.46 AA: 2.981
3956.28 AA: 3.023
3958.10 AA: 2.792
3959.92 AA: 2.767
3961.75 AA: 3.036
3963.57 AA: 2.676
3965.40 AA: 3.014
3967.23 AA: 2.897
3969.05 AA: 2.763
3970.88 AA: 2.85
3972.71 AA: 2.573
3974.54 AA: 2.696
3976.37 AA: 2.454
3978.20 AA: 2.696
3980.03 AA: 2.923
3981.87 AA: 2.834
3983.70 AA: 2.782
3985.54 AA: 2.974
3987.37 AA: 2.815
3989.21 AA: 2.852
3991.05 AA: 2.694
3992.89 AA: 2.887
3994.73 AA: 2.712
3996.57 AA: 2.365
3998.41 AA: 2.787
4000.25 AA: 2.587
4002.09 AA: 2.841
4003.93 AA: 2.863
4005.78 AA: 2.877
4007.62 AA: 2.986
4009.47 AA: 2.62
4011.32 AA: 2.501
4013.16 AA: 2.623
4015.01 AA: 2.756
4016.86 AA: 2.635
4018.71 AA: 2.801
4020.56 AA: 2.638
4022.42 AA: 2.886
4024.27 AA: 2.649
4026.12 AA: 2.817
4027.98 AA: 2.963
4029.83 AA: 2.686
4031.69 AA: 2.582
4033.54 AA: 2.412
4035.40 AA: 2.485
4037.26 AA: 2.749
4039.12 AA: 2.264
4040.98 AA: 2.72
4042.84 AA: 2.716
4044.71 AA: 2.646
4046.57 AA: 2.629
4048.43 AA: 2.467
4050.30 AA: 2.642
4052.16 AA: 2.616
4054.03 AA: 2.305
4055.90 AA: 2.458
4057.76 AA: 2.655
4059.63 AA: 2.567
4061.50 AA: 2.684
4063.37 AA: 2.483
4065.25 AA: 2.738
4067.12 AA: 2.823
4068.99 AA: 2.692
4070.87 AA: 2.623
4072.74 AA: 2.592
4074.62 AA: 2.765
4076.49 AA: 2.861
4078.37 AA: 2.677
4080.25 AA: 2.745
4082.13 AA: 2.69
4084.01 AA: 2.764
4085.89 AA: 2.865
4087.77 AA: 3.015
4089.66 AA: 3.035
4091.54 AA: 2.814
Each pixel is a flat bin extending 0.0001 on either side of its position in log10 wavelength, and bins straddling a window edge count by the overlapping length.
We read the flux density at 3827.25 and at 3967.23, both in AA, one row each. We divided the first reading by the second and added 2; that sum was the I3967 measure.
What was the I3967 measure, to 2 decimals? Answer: 2.95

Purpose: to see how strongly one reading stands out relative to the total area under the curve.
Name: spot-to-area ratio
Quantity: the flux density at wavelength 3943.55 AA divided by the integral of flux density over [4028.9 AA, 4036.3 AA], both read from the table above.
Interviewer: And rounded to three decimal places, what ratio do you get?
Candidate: 0.146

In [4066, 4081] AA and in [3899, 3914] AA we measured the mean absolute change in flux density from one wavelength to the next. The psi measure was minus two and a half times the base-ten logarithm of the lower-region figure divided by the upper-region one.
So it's -0.56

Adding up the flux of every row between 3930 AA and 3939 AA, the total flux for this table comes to 14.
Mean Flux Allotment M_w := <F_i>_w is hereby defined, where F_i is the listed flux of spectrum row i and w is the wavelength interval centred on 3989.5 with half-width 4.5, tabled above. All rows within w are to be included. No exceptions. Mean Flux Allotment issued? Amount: 2.84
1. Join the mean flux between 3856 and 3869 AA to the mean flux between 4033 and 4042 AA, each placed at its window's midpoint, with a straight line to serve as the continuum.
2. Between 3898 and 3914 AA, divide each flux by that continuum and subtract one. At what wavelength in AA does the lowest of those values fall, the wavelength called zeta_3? 3902.00 AA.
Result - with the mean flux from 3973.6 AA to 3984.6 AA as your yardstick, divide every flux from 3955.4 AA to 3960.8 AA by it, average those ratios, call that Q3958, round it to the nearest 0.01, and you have 1.05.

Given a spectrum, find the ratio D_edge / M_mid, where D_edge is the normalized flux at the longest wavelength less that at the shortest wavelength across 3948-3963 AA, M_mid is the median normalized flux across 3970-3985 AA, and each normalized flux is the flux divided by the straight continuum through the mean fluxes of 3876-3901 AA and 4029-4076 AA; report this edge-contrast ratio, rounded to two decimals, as 0.04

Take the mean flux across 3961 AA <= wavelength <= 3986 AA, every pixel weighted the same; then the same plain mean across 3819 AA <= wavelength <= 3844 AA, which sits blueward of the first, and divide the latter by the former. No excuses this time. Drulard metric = 1.05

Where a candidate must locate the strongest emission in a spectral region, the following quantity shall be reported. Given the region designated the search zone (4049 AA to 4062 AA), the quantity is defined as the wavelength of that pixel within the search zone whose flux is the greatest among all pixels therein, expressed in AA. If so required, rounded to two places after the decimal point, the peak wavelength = 4061.50 AA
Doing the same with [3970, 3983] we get 3980.03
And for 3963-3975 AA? 3965.40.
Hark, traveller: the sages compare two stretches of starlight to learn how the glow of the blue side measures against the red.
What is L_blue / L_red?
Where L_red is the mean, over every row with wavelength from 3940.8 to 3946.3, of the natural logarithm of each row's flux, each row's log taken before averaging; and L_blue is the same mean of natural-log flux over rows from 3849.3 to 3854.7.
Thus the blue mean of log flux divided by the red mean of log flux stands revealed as 1.08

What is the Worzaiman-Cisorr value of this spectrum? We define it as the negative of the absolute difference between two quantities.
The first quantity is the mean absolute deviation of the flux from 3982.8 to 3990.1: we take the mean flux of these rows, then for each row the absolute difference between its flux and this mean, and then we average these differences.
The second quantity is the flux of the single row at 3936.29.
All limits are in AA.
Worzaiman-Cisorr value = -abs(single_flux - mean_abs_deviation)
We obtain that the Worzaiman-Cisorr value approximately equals -2.6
